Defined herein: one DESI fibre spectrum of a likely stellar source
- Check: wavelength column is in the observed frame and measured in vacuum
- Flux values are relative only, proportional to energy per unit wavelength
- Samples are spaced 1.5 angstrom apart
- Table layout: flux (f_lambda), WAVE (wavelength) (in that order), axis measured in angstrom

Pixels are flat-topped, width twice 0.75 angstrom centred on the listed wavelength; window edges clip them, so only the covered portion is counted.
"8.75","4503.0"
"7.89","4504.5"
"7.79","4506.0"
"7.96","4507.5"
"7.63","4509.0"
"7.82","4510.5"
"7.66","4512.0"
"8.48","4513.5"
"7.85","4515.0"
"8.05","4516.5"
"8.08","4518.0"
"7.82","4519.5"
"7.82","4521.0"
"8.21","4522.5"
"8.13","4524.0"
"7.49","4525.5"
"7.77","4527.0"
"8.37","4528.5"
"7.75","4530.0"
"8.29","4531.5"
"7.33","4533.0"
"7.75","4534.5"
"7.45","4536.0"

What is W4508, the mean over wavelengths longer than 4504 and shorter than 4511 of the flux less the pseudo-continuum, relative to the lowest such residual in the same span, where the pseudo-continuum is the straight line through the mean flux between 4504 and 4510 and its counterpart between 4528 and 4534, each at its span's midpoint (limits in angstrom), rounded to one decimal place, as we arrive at 0.0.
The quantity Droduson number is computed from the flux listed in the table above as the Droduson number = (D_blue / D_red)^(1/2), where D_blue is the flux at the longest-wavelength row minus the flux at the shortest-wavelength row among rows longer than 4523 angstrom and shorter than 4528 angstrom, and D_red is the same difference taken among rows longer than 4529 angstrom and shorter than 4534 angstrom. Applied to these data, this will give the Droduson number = 0.9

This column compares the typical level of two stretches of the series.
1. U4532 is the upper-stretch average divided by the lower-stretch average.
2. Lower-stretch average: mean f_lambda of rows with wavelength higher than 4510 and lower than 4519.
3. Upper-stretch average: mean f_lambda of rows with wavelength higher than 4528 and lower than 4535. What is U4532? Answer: 0.99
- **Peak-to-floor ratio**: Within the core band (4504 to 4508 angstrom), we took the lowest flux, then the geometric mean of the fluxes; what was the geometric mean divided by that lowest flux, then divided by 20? 0.0506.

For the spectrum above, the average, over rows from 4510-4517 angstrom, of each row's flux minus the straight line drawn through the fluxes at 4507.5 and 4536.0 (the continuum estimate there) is 0.12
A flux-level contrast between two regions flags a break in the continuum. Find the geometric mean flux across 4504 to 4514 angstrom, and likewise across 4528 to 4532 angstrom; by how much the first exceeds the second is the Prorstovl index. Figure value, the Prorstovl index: -0.25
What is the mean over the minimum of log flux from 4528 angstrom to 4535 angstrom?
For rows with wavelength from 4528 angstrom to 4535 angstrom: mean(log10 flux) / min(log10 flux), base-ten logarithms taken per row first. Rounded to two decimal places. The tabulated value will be 1.04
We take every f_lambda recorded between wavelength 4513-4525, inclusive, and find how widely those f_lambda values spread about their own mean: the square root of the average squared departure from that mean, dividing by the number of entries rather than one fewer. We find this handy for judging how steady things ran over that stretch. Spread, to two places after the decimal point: 0.21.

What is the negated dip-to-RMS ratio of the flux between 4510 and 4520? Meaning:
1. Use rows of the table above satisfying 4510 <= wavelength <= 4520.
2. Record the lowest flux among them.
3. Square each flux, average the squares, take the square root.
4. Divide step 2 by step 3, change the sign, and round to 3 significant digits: -0.961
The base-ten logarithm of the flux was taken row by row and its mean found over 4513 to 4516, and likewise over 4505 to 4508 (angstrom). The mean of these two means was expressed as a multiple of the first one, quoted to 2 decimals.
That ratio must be 0.99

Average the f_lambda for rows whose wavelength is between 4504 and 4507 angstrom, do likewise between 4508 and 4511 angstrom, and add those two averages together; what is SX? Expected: 15.6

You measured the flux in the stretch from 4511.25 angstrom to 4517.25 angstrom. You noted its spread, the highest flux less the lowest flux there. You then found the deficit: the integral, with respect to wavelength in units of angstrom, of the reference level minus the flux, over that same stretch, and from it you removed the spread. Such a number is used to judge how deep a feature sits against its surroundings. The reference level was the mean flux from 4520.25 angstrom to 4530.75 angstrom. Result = -1.3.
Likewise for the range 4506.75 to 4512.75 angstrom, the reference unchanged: 0.7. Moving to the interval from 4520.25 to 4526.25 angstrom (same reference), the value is -0.6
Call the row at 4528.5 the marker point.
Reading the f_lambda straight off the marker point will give 8.37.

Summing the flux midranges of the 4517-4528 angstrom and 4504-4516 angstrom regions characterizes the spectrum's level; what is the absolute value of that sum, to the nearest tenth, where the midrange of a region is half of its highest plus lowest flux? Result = 15.9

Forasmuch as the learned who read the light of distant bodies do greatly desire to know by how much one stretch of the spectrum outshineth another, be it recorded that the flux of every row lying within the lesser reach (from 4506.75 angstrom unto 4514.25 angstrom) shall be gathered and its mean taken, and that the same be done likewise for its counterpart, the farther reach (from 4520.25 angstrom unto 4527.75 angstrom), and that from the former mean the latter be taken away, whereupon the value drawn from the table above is 0.03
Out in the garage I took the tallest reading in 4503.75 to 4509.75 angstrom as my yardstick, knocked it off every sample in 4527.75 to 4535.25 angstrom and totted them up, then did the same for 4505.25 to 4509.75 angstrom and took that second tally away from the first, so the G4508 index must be 0.19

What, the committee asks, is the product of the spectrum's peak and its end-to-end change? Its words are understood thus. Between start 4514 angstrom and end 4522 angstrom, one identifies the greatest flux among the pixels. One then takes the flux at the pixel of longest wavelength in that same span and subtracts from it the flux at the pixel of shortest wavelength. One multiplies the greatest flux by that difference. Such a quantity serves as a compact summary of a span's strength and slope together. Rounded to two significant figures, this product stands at -0.24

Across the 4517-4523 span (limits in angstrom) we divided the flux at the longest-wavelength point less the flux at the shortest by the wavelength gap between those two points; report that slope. 0.03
